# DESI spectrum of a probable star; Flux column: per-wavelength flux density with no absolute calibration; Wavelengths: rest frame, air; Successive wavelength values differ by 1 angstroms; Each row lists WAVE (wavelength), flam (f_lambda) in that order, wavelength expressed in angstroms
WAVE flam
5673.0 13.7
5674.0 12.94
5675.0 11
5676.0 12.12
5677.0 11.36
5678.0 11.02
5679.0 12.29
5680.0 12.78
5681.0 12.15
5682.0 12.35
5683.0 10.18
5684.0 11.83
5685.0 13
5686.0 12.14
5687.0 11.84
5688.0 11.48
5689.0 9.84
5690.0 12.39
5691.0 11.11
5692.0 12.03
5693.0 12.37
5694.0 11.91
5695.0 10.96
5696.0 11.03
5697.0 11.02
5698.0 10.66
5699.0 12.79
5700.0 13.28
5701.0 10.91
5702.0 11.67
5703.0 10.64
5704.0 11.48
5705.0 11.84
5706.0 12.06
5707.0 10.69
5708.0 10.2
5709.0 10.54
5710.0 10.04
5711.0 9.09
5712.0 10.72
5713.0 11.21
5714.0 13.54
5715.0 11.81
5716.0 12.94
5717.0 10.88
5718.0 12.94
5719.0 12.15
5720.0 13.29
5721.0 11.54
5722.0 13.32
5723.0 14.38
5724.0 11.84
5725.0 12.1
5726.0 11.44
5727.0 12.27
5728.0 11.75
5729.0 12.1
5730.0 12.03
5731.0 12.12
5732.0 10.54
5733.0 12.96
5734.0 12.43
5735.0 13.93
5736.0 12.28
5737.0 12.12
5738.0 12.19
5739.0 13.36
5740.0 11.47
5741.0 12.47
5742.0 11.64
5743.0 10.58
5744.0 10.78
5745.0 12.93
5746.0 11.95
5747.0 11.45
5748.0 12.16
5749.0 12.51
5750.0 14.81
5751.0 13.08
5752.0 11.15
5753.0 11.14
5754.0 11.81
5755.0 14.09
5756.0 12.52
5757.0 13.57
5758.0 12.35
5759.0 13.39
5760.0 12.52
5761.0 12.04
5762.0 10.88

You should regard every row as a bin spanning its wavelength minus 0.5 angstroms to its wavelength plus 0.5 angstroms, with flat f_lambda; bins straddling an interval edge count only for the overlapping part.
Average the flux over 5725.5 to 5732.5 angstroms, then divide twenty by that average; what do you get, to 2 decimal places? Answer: 1.70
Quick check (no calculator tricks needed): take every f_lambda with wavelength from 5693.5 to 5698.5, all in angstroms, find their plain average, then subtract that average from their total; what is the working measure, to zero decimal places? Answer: 44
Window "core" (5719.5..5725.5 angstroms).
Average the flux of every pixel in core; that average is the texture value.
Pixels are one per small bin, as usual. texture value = 12.7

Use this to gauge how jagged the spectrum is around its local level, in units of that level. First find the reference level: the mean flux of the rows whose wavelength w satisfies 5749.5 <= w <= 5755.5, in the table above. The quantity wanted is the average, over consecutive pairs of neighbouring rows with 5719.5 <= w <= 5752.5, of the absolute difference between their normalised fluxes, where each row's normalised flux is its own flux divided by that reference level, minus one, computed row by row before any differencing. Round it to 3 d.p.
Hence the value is 0.085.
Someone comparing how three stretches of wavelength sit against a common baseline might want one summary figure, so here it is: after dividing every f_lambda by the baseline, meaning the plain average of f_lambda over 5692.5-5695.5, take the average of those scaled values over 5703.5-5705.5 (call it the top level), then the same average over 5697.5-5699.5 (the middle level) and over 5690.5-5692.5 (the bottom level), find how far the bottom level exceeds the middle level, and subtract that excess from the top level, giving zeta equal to 1.01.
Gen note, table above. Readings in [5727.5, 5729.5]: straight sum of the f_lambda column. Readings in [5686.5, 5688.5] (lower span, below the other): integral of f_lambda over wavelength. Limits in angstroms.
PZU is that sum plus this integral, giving 47.2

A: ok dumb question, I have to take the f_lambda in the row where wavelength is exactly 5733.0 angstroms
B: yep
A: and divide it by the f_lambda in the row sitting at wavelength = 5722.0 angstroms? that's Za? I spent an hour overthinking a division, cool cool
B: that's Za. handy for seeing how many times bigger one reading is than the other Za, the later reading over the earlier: 0.97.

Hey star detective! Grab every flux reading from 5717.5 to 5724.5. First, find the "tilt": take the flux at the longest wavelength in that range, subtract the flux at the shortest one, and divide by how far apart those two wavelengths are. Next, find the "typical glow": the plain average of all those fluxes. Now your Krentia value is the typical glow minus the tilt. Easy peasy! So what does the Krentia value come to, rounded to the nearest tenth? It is 13.0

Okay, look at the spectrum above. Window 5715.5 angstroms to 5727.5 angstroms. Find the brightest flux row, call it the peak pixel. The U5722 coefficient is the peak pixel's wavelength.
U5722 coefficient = 5723.0 angstroms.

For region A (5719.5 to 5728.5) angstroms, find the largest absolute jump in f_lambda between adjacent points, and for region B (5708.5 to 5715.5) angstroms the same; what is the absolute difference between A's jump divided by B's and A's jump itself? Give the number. 1.4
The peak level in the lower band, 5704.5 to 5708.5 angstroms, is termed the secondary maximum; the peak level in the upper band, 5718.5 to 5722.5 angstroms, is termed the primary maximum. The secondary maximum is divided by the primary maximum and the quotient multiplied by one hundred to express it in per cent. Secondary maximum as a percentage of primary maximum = 91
